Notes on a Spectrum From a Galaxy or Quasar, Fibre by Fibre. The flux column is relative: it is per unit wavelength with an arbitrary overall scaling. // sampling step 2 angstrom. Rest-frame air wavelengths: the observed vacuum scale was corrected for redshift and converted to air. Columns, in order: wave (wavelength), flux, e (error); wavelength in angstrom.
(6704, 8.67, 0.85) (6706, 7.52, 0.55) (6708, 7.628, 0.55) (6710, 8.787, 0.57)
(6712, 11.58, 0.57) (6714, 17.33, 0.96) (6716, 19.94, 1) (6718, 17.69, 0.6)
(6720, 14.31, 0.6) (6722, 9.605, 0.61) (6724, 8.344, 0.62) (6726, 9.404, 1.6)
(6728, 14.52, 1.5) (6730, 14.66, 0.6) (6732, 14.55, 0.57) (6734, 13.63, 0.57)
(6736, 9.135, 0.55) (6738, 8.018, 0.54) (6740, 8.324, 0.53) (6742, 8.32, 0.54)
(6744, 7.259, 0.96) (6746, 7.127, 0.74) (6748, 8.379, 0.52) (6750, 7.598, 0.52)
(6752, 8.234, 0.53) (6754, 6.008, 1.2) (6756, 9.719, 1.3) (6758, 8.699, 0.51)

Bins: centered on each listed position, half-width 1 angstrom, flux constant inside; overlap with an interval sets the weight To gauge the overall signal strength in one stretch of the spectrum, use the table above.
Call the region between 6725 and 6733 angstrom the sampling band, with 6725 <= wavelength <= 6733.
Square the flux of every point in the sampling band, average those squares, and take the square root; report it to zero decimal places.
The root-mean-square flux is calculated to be 13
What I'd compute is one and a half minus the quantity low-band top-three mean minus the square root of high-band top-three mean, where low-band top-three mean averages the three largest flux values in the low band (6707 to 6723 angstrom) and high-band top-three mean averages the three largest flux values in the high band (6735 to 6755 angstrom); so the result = -13.9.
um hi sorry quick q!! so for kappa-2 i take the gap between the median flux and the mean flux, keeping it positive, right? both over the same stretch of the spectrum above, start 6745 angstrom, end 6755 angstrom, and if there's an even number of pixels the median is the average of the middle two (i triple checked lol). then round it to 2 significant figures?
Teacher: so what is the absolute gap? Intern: 0.13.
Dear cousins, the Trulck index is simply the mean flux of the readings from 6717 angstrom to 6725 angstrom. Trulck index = 12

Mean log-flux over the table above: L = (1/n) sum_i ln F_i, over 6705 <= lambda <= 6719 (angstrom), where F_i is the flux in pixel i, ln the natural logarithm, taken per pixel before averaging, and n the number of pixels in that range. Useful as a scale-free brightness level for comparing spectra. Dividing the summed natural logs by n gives 2.48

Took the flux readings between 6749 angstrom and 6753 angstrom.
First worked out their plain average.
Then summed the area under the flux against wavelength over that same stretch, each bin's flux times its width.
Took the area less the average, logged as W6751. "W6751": 23.7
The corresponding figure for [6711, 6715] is 43.4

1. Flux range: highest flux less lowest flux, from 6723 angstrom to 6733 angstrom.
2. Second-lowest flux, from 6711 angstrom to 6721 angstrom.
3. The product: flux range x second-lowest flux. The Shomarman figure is 90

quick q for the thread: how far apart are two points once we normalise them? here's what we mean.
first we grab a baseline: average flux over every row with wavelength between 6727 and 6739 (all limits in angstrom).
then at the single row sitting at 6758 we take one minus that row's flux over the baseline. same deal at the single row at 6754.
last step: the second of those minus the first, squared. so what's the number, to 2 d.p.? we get 0.05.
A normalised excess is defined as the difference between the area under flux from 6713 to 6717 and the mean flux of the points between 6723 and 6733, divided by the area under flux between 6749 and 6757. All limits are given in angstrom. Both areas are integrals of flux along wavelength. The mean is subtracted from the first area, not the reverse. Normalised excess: 1.0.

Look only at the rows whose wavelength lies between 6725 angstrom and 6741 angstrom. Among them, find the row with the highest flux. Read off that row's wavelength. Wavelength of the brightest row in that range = 6730 angstrom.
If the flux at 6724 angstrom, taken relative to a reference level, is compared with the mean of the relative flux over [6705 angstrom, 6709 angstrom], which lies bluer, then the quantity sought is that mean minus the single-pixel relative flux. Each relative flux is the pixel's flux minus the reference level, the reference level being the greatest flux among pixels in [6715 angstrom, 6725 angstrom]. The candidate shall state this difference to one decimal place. -0.8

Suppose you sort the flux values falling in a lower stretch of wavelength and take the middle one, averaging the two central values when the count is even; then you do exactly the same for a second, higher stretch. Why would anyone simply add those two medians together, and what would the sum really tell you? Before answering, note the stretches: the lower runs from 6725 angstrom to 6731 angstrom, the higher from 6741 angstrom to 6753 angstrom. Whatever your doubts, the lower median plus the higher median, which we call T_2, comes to 22.4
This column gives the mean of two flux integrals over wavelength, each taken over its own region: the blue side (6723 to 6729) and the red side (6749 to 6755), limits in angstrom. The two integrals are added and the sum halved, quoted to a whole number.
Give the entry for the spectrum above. 54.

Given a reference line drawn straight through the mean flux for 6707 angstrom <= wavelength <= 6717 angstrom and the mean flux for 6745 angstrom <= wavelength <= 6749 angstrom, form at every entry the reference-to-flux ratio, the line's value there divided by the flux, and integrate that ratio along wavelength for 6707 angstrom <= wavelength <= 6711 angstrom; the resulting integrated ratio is 6.6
